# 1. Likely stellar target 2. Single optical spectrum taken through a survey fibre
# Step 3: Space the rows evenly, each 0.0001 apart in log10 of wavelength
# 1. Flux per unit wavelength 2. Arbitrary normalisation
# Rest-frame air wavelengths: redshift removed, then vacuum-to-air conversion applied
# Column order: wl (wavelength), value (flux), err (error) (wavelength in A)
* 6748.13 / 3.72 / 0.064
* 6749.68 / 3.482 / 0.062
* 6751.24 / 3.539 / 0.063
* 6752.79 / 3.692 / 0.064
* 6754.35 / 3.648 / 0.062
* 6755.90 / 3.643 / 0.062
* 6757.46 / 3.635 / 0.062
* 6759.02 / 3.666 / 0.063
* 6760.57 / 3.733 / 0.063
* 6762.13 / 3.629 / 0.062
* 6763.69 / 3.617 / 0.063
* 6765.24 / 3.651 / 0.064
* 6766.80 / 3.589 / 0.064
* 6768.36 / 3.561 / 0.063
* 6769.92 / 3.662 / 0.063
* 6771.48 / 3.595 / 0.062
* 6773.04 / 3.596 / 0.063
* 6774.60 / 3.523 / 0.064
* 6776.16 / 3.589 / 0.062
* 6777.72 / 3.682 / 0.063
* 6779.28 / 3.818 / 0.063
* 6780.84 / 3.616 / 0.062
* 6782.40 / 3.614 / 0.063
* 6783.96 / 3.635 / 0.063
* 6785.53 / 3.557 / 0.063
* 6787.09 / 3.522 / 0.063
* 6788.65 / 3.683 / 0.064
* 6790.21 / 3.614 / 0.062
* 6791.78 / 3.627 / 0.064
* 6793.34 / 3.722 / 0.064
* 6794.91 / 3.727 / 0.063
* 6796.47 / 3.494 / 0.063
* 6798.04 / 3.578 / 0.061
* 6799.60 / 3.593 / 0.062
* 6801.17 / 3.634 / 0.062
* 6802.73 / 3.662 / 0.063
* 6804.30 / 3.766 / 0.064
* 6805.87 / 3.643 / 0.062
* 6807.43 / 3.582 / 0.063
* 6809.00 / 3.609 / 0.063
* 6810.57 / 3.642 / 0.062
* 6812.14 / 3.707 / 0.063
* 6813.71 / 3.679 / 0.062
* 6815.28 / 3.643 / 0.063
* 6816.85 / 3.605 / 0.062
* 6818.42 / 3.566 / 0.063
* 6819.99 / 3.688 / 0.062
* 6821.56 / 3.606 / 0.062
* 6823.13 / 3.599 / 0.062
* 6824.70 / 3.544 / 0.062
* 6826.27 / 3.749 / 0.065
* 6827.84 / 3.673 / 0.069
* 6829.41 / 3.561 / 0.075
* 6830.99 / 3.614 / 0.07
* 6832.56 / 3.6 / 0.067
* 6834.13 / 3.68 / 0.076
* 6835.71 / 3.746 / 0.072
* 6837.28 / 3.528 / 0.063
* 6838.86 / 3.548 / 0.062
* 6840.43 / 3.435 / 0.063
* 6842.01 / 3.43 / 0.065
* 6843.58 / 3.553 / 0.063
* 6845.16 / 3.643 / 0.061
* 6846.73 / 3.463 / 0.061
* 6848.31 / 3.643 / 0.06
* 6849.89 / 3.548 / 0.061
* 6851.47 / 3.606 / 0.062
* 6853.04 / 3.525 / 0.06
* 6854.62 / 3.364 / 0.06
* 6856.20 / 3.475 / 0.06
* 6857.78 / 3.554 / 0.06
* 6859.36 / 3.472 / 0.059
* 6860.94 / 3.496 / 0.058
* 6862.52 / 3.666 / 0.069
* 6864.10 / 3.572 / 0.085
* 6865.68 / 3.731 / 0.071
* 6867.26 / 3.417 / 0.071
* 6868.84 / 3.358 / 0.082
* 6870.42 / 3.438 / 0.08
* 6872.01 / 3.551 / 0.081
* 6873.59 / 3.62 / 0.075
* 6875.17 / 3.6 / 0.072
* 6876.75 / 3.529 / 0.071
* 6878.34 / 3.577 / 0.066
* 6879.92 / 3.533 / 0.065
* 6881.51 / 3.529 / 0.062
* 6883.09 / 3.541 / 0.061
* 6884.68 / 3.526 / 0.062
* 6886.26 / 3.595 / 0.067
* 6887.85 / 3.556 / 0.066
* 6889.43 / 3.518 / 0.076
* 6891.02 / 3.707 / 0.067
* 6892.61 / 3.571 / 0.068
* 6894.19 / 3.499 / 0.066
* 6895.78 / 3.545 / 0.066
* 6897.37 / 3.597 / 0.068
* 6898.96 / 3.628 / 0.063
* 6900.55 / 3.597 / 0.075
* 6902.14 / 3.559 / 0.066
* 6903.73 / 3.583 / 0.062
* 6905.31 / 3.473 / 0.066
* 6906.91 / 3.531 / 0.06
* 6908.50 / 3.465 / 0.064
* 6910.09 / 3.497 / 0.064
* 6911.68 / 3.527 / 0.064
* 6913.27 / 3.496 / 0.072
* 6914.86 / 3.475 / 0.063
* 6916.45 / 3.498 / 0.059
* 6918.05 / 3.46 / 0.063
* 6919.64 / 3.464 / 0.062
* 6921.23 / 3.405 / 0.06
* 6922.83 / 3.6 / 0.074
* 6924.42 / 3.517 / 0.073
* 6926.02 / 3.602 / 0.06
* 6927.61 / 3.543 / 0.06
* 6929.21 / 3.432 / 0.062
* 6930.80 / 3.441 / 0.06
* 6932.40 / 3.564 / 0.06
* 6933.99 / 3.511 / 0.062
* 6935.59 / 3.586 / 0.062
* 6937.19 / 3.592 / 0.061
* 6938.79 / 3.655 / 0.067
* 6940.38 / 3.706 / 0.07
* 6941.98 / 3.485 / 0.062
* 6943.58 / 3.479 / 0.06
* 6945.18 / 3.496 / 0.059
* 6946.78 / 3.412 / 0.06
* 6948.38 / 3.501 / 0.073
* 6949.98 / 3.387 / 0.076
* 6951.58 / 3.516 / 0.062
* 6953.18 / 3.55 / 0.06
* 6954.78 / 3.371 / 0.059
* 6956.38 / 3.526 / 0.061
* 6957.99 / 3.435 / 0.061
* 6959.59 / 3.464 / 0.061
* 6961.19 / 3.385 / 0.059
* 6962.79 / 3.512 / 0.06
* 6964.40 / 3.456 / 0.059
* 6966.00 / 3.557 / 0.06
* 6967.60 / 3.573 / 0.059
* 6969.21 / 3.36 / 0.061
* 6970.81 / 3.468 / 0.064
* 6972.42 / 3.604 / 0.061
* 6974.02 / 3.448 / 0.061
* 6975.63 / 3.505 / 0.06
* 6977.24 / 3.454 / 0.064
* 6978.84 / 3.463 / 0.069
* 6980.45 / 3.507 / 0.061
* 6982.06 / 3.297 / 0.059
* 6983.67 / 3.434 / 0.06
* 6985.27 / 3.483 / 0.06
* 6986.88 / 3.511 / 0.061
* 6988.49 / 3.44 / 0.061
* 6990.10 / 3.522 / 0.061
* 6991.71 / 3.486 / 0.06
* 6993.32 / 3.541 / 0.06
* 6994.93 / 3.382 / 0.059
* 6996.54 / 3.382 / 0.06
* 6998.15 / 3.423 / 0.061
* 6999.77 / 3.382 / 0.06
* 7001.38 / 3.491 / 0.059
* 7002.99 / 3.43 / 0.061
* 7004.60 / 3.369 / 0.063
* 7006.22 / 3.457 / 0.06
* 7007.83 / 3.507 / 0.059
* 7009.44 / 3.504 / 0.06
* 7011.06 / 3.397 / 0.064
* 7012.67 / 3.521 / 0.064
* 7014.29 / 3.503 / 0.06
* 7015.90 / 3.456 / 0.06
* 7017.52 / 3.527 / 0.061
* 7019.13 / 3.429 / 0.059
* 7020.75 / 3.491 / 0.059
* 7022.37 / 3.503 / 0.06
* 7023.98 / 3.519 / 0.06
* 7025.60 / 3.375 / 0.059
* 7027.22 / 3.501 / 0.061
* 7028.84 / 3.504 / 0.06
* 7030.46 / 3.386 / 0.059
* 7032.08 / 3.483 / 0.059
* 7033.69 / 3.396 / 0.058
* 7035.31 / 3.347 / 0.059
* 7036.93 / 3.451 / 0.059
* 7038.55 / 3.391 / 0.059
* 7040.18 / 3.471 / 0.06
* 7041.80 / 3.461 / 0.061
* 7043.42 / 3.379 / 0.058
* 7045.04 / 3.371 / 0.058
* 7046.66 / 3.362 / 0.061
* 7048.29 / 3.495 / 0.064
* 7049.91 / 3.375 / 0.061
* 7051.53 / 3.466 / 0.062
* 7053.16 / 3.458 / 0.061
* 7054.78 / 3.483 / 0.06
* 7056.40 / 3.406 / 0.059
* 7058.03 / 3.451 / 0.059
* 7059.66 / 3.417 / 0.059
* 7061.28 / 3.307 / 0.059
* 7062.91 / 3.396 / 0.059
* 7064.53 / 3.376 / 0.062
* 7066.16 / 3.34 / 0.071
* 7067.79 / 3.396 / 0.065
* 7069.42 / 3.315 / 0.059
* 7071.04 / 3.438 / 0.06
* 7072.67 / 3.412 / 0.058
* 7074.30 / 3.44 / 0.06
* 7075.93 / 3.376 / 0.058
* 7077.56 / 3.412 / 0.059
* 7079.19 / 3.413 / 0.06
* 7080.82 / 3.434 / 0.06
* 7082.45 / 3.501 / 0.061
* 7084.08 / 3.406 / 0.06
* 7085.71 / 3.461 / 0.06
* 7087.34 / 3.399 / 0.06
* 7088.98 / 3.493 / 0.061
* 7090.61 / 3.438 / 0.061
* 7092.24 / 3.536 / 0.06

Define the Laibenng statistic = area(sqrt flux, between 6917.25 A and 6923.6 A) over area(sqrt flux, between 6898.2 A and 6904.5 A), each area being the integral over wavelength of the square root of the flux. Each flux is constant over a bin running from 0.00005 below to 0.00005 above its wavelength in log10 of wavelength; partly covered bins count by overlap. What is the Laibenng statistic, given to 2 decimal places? 0.99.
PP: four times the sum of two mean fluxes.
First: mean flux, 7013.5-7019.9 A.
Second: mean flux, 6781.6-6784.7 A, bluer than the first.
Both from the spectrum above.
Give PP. 28.4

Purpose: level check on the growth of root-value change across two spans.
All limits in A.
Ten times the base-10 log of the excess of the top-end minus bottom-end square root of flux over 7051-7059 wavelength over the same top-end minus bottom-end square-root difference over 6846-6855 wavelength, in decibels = -16.4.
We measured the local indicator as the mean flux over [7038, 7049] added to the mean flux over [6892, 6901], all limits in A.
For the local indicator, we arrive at 6.99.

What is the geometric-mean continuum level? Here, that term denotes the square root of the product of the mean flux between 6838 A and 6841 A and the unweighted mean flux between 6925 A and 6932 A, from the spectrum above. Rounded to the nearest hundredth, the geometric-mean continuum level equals 3.50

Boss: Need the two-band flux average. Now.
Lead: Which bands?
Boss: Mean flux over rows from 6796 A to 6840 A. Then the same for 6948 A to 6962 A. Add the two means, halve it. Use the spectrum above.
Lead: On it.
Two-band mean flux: 3.543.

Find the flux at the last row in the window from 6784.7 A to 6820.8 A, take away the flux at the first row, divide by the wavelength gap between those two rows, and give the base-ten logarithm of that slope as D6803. -2.42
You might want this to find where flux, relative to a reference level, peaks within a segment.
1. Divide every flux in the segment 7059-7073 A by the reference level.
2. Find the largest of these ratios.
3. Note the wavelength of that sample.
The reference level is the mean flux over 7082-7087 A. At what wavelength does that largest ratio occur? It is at 7071.04 A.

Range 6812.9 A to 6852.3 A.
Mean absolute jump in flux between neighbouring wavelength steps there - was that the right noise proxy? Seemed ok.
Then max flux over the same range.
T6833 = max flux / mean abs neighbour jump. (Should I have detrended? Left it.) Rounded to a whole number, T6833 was 44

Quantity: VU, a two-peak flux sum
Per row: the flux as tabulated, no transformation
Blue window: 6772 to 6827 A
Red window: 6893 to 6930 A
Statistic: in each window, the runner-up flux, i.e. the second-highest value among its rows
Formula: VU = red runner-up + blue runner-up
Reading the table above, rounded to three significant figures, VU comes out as 7.37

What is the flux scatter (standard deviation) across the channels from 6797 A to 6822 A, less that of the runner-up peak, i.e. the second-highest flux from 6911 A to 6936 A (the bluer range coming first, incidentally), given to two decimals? -3.55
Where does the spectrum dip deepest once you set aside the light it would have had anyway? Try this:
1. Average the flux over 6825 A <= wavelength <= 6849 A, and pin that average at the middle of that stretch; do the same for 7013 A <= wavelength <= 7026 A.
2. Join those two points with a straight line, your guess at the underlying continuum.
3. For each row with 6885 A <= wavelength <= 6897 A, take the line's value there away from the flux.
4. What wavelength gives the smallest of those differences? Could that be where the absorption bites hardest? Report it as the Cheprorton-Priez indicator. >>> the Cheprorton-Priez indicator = 6894.19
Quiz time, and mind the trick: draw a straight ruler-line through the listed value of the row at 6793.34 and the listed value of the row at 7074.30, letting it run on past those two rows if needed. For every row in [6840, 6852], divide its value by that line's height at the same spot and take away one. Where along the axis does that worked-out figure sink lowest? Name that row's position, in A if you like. 6842.01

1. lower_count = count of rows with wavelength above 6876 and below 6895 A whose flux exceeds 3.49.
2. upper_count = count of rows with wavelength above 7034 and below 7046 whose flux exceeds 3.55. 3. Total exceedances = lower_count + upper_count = 12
